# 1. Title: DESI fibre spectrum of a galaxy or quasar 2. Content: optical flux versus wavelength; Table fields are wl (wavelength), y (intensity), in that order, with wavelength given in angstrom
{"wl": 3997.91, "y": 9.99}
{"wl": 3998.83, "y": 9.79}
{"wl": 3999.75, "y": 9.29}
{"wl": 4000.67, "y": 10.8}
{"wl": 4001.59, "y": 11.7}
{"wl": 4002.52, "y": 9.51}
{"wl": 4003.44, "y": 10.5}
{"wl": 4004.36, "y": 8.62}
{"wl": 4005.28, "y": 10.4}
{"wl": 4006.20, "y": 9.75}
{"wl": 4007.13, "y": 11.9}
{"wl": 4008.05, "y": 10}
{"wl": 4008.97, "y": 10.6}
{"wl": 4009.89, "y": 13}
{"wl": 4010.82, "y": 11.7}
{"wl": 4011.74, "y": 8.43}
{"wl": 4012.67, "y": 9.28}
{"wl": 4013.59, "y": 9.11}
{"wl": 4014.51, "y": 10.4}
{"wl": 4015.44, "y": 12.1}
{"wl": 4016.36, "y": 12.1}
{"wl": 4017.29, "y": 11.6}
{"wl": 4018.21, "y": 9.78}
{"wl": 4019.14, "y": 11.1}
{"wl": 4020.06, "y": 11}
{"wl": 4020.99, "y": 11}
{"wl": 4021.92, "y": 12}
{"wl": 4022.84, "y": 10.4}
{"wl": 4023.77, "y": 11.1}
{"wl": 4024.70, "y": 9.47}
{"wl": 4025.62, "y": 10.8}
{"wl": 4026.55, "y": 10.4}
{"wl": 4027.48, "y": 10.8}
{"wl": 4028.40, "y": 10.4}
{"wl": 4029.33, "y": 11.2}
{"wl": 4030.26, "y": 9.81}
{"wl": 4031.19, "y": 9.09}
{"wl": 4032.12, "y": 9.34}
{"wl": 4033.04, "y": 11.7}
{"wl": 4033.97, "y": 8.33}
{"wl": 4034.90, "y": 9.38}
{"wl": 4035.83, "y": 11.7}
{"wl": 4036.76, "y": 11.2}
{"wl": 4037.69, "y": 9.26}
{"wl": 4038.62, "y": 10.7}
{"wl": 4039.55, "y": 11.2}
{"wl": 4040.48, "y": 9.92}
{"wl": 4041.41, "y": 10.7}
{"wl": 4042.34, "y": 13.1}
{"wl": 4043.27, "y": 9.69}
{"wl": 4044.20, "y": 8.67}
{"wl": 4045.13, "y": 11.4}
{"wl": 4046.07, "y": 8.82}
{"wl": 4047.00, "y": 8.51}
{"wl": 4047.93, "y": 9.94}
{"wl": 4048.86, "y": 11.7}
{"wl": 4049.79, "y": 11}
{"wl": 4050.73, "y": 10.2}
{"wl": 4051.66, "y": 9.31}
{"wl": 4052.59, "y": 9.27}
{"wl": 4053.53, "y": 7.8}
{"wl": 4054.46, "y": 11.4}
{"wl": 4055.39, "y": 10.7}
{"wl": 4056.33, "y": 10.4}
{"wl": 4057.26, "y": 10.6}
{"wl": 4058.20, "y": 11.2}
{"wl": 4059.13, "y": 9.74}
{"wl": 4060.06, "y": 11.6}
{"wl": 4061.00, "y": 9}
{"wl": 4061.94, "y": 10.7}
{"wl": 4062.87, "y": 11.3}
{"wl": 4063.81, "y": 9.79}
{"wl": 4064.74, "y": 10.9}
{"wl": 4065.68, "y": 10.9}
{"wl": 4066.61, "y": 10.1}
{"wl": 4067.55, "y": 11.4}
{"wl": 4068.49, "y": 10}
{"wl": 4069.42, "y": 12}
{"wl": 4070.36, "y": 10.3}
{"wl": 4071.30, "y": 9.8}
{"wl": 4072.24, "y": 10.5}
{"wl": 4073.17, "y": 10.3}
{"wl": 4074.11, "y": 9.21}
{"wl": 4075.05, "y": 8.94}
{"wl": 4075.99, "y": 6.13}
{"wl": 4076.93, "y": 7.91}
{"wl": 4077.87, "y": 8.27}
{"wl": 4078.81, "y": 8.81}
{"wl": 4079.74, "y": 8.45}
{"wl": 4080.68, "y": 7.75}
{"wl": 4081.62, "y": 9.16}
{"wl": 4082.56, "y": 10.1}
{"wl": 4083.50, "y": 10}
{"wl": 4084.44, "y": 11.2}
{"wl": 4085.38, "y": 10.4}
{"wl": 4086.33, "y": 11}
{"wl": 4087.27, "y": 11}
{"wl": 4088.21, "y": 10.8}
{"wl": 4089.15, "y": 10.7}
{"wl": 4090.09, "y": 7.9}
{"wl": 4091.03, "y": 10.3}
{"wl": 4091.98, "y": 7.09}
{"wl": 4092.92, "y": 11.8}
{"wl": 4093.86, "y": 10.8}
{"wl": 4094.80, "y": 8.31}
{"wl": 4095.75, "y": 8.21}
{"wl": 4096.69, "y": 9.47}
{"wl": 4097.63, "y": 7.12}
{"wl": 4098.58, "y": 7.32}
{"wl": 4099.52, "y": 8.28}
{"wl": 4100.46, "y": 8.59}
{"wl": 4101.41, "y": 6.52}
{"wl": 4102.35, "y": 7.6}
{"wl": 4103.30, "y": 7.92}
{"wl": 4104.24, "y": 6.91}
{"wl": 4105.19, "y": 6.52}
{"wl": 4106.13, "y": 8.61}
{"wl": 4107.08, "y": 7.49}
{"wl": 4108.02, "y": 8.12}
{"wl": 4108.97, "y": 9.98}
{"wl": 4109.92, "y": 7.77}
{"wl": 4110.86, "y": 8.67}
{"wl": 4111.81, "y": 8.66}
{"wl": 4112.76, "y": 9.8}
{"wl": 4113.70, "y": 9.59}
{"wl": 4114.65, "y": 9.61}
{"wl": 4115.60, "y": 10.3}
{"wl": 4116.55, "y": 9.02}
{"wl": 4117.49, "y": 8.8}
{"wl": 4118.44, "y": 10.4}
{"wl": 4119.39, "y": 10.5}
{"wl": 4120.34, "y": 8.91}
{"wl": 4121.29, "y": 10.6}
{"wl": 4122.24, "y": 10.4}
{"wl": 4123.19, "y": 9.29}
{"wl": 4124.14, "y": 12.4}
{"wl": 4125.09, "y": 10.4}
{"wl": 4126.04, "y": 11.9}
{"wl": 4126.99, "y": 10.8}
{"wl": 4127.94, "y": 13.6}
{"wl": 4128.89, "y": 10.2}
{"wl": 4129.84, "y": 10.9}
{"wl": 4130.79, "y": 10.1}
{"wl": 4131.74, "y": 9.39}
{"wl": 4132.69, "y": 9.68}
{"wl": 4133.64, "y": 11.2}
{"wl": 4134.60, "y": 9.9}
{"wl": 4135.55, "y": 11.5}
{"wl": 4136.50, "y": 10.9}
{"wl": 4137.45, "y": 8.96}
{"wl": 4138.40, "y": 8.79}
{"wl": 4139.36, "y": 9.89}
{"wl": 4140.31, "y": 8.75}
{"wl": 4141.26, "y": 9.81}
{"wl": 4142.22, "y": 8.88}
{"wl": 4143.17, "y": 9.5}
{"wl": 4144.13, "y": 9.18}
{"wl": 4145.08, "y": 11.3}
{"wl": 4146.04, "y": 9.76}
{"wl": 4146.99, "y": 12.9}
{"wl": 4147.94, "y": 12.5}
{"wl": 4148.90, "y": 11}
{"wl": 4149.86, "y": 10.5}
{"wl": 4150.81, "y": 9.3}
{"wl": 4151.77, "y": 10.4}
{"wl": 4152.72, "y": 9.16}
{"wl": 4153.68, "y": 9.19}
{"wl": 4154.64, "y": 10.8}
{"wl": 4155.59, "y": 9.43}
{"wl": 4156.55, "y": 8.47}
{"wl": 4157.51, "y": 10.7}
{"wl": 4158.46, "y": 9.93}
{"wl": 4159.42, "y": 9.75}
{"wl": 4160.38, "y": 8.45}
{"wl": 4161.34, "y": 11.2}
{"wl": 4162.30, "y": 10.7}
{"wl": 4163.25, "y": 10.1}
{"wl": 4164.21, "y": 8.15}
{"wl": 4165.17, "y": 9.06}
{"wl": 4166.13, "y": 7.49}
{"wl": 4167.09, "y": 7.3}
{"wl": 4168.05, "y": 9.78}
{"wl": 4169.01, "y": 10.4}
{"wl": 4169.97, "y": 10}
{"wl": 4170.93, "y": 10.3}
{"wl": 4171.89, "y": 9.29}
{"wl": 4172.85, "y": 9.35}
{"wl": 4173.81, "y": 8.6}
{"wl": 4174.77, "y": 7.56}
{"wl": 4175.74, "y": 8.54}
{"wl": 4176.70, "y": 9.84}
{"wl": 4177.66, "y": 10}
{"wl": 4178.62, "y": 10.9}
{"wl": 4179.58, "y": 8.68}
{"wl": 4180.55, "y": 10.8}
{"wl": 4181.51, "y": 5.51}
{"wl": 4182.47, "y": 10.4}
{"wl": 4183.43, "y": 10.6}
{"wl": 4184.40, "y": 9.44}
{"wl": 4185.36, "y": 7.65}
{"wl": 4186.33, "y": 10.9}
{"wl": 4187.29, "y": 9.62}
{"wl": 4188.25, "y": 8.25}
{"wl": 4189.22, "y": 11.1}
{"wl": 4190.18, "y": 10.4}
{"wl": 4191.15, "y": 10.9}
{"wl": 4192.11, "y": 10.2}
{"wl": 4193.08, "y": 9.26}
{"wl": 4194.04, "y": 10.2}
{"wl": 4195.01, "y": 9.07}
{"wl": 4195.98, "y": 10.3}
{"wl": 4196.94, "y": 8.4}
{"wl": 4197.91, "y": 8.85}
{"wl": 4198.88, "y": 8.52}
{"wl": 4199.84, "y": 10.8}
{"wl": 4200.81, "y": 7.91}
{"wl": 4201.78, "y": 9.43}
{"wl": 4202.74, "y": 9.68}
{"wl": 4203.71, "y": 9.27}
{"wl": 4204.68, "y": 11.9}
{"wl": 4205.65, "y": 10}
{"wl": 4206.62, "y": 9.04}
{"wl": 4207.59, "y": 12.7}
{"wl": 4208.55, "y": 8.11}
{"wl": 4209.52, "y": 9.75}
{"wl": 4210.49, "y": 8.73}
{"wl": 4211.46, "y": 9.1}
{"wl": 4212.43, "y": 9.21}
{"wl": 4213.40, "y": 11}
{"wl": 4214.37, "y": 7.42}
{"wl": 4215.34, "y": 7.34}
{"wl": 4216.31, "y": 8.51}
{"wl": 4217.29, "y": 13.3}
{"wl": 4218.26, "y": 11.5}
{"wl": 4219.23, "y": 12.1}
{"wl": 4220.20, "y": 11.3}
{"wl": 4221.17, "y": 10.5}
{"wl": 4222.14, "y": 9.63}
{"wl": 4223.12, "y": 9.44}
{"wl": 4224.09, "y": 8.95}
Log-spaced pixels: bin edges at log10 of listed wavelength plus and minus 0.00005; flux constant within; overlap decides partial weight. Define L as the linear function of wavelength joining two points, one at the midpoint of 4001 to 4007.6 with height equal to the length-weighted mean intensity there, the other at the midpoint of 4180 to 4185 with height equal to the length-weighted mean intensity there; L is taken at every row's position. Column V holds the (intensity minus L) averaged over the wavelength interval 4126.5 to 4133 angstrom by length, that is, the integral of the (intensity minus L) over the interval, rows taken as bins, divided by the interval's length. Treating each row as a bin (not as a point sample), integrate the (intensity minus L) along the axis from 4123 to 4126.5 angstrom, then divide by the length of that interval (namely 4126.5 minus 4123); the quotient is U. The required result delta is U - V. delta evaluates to 0.4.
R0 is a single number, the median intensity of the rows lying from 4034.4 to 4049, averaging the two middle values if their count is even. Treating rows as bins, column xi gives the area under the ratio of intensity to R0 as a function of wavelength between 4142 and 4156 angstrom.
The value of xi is 14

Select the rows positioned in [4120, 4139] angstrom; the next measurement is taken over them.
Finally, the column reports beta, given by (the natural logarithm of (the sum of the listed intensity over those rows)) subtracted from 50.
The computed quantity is 44.7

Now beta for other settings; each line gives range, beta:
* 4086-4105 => 44.8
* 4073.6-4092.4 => 44.8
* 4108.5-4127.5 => 44.7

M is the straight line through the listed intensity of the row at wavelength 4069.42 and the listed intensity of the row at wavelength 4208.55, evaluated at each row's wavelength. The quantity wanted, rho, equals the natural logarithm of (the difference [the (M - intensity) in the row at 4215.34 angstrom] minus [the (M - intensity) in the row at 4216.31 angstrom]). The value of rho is 0.2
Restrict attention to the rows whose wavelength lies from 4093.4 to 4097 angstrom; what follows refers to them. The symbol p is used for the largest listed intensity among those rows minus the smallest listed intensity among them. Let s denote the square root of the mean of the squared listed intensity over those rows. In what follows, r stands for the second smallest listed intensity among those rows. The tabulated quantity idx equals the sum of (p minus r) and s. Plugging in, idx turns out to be 3.54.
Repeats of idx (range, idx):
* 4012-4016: 4.00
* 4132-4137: 2.58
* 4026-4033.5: 3.65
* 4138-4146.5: 3.33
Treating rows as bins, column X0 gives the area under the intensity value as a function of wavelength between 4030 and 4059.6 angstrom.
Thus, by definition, 301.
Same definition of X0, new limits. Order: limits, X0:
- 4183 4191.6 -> 85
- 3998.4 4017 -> 195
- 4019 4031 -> 128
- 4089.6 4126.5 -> 333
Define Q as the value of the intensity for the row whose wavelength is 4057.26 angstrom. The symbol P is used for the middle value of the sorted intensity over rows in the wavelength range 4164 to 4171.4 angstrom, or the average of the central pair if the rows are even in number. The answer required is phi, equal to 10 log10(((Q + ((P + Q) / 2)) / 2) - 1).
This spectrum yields 9.7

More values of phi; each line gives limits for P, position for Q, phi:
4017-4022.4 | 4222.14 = 9.5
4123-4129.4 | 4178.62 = 9.9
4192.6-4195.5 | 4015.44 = 10.2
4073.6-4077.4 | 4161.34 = 9.8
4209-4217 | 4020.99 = 9.8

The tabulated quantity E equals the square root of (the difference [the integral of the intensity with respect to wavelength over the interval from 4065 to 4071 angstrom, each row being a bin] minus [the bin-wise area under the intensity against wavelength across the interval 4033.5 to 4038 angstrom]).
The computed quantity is 4.4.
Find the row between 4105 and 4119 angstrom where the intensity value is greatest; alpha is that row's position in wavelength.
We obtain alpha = 4118.44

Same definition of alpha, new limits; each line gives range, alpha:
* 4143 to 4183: 4146.99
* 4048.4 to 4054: 4048.86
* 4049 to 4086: 4069.42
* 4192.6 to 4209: 4207.59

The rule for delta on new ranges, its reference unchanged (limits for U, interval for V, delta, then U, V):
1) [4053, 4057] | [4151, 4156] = -0.3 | 0.0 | 0.3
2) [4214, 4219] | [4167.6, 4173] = 0.2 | 0.7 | 0.5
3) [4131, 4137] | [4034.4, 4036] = 0.7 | 0.8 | 0.1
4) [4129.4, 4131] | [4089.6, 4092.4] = 2.3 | 1.0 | -1.4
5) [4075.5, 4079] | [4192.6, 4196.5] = -2.7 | -2.2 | 0.5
